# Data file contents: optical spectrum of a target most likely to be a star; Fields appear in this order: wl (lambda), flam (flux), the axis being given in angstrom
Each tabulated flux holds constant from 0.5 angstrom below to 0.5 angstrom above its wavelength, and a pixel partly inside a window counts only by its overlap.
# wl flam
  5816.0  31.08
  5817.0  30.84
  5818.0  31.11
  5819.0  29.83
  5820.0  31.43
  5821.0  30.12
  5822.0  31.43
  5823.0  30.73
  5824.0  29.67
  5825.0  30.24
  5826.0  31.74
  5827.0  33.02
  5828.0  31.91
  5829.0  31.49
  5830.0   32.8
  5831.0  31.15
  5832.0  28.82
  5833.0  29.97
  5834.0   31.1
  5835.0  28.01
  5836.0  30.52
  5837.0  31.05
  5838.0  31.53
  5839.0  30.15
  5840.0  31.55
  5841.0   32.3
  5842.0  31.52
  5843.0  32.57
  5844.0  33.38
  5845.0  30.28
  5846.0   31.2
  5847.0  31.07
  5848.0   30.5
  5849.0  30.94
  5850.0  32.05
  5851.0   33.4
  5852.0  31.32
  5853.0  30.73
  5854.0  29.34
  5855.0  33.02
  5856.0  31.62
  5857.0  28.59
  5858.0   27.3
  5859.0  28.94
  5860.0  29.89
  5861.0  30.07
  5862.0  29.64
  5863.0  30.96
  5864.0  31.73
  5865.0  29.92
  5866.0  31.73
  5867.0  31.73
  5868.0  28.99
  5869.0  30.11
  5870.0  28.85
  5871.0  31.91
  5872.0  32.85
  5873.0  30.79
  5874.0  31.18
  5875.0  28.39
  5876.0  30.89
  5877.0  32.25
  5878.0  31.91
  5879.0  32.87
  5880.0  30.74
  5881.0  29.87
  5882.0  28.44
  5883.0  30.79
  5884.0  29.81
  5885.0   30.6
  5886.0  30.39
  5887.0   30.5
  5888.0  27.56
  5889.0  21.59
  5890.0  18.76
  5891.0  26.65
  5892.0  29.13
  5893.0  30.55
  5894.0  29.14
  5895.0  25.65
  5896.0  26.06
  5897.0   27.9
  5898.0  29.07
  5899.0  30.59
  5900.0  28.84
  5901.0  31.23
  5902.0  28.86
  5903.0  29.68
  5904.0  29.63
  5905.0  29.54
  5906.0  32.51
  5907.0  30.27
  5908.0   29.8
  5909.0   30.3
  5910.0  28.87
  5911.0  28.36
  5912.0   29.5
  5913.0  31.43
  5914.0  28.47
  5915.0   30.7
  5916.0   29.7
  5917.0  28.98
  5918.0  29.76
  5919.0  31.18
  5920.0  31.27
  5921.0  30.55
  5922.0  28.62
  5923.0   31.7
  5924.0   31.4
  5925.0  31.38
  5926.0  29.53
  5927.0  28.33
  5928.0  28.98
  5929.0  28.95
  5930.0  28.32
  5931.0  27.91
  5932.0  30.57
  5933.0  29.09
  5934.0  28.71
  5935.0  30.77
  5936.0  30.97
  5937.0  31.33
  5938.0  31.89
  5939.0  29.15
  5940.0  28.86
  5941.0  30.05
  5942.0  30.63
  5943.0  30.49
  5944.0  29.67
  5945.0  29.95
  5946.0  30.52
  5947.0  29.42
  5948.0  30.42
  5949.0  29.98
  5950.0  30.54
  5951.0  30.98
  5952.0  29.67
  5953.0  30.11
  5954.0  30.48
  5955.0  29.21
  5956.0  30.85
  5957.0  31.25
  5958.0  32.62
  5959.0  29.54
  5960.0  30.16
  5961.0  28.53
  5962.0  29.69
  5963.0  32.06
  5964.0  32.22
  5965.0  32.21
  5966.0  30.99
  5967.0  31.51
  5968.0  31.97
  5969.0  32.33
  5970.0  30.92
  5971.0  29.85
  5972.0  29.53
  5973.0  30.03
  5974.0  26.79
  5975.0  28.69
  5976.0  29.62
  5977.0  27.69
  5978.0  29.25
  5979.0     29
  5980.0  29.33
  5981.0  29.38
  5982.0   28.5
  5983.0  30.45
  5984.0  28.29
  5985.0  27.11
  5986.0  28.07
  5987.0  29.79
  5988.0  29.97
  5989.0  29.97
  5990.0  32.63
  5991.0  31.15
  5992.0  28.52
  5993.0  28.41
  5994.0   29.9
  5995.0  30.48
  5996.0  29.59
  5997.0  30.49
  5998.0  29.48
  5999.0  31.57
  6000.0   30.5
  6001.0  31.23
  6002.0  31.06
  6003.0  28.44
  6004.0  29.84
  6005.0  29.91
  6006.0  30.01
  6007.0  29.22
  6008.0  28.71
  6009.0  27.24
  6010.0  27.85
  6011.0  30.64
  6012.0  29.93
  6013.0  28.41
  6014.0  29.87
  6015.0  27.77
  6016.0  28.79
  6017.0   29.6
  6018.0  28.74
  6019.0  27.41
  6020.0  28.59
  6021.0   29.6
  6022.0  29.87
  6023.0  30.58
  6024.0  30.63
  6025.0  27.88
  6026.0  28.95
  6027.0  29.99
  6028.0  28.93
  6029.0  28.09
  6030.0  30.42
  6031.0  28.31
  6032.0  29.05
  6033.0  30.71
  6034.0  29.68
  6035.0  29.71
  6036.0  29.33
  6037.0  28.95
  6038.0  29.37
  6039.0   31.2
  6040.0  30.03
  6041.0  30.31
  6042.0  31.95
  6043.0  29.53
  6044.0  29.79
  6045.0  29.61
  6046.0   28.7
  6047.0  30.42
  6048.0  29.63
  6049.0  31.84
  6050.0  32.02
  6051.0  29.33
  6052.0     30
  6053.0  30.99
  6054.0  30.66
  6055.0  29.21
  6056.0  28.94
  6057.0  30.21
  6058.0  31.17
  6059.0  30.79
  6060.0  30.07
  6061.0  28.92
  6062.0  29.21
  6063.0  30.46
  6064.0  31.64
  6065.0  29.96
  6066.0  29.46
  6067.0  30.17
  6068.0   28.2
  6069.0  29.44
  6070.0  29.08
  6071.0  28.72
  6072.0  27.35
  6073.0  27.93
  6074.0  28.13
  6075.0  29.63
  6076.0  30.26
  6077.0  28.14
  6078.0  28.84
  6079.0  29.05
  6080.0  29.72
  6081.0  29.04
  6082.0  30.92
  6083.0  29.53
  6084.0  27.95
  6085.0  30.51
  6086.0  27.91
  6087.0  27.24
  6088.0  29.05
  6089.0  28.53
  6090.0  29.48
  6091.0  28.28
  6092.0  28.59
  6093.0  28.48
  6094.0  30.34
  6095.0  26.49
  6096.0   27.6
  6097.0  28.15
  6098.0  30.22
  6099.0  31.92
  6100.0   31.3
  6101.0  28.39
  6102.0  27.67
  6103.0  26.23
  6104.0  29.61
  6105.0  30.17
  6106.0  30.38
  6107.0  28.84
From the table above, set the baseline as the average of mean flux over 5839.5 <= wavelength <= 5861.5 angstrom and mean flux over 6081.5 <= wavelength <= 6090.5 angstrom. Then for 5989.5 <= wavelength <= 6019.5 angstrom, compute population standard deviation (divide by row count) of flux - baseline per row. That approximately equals 1.27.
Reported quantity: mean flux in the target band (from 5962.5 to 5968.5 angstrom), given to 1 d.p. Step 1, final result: 31.8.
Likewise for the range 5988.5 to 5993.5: 30.1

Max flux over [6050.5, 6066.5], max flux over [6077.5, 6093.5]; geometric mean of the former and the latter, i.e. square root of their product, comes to 31.3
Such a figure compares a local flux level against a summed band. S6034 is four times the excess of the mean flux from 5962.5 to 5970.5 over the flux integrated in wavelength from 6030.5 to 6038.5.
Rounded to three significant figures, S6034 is -813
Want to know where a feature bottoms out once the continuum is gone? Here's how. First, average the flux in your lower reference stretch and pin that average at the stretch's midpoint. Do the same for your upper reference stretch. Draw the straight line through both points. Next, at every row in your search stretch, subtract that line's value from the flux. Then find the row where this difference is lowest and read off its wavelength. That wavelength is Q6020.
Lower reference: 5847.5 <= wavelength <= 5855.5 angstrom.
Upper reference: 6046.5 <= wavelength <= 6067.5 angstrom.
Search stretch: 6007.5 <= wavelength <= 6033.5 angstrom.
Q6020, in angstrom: 6009.0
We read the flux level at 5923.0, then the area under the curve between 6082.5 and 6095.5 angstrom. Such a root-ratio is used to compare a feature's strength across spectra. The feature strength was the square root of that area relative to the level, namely 3.43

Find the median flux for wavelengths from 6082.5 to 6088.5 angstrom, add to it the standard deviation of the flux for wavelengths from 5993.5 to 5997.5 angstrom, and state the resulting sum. 28.9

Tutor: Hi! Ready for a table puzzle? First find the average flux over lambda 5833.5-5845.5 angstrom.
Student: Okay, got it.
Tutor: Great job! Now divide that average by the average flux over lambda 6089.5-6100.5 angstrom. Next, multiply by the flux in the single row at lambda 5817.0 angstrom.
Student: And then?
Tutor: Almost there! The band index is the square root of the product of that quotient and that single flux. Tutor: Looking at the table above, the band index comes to 5.74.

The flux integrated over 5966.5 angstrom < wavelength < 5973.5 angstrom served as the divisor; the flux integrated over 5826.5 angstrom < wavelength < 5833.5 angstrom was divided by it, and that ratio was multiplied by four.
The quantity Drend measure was 4.1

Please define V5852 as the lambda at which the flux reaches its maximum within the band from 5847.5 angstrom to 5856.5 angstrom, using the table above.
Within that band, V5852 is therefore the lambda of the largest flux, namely 5851.0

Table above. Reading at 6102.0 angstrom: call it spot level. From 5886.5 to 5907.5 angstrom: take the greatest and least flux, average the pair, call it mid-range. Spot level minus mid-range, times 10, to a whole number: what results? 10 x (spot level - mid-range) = 20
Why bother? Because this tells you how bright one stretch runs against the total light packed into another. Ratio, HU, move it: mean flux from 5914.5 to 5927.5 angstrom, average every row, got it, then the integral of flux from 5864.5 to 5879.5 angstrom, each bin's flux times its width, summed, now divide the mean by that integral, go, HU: 0.065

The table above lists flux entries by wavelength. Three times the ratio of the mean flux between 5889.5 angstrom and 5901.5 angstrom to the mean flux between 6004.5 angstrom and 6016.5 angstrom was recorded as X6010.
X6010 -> 2.87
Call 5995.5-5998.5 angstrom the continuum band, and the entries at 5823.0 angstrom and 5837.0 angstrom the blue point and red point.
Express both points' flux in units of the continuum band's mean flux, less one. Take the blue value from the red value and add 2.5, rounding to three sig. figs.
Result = 2.51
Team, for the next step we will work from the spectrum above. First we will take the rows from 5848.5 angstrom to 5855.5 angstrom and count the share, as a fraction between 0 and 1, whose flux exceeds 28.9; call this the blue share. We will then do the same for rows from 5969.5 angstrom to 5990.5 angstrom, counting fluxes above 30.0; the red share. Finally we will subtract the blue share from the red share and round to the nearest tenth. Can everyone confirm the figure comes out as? -0.8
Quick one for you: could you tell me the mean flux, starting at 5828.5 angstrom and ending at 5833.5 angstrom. 30.8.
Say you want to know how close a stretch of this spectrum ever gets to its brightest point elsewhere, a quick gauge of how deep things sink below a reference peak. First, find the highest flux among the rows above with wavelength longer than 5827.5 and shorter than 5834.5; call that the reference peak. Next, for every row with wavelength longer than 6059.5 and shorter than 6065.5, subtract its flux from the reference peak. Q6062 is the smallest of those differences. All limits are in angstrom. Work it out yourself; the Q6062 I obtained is 1.16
